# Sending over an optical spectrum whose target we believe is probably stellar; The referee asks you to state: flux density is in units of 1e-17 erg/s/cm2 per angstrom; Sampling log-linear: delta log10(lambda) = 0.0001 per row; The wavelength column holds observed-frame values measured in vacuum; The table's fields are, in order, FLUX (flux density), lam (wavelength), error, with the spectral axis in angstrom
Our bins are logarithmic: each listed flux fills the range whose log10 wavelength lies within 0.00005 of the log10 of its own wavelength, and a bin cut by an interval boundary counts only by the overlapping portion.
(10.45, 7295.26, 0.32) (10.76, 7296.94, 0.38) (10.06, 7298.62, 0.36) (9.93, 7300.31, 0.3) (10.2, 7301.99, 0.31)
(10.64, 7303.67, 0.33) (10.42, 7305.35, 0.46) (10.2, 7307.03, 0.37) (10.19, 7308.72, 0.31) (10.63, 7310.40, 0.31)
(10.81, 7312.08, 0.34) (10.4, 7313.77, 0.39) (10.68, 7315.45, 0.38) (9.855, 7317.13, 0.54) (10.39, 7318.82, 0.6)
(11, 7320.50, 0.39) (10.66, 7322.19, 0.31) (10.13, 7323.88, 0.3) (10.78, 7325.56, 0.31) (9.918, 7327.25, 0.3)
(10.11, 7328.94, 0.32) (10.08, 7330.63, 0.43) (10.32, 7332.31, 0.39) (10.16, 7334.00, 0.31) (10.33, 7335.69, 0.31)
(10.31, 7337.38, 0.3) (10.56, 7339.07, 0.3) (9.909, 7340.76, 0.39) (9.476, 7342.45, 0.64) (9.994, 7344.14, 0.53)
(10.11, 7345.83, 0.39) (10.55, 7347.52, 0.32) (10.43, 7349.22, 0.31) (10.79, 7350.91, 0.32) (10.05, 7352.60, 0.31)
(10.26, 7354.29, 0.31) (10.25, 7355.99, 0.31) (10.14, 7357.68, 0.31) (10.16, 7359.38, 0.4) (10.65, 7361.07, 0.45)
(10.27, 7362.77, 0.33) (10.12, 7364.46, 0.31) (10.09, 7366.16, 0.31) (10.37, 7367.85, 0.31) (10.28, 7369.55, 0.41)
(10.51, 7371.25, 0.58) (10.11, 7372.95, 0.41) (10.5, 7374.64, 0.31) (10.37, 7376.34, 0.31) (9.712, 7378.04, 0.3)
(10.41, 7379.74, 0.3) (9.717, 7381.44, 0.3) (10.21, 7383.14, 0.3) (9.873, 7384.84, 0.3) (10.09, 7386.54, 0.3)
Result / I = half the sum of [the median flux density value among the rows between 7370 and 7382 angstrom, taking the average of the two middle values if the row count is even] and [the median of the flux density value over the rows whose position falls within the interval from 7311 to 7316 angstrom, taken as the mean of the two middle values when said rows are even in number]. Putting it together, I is 10.5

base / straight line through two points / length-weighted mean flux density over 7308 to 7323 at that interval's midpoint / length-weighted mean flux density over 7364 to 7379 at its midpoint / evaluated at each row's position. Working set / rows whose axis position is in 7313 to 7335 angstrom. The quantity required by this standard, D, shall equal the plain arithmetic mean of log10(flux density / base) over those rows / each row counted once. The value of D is -0.006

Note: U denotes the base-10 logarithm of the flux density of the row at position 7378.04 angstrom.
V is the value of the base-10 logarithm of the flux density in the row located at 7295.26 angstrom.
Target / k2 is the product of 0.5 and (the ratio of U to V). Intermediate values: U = 0.99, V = 1.02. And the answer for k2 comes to 0.484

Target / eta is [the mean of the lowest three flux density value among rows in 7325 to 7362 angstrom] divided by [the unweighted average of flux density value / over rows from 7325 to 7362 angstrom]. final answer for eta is 0.954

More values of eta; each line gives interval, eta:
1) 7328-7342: 0.981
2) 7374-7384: 0.973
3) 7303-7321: 0.963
